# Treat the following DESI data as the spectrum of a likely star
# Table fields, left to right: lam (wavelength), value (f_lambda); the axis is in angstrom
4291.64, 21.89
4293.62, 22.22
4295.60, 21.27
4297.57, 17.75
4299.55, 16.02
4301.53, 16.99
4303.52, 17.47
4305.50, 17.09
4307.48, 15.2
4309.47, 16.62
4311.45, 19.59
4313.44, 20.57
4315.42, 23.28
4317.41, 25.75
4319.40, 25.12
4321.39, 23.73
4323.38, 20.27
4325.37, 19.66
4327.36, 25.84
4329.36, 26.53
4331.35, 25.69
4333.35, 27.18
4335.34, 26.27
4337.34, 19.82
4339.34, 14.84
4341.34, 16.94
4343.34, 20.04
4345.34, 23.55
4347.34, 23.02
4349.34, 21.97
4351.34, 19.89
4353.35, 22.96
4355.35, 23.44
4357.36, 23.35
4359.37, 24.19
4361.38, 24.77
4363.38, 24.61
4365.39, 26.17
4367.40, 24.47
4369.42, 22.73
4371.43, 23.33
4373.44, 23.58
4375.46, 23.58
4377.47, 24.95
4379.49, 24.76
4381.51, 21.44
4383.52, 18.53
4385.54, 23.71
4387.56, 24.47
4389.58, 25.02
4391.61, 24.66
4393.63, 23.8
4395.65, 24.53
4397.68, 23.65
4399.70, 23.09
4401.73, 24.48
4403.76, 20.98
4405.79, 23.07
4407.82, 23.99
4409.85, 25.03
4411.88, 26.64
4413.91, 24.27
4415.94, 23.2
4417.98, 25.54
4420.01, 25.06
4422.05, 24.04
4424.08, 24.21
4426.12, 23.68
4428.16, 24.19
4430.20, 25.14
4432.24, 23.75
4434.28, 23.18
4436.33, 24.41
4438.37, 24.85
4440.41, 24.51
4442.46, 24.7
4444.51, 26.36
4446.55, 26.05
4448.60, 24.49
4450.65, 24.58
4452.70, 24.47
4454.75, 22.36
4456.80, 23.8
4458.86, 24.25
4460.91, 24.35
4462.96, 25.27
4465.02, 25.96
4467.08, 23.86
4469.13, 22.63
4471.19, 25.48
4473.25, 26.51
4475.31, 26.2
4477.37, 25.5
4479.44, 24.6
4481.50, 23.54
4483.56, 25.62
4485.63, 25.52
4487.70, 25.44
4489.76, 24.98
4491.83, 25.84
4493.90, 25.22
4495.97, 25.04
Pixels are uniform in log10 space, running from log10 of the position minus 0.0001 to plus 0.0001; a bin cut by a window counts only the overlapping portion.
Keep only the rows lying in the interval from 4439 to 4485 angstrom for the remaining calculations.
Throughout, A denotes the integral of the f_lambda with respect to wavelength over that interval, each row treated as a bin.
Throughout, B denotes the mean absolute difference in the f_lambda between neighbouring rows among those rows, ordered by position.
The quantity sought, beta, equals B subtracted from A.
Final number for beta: 1139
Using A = 1140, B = 1.04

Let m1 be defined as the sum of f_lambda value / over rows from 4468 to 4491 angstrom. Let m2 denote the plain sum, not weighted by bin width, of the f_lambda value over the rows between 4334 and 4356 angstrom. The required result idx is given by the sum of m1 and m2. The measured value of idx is 509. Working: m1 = 276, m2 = 233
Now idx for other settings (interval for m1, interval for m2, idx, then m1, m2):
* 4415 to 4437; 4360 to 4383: 531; 266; 264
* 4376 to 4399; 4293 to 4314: 460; 260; 201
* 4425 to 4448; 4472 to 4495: 550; 271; 279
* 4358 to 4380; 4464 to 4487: 543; 267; 275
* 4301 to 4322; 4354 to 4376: 486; 221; 264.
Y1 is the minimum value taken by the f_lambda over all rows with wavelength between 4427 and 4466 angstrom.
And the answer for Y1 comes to 22.36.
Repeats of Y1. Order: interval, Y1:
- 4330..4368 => 14.84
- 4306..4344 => 14.84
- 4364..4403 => 18.53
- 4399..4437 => 20.98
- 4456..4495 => 22.63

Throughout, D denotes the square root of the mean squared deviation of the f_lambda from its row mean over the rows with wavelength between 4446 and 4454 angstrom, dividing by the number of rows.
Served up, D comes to 0.67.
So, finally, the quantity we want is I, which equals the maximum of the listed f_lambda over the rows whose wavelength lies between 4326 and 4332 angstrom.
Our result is 26.53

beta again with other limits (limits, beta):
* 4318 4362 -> 996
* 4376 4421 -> 1072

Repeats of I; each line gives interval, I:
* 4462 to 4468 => 25.96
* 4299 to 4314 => 20.57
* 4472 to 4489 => 26.51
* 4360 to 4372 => 26.17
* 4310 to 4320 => 25.75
